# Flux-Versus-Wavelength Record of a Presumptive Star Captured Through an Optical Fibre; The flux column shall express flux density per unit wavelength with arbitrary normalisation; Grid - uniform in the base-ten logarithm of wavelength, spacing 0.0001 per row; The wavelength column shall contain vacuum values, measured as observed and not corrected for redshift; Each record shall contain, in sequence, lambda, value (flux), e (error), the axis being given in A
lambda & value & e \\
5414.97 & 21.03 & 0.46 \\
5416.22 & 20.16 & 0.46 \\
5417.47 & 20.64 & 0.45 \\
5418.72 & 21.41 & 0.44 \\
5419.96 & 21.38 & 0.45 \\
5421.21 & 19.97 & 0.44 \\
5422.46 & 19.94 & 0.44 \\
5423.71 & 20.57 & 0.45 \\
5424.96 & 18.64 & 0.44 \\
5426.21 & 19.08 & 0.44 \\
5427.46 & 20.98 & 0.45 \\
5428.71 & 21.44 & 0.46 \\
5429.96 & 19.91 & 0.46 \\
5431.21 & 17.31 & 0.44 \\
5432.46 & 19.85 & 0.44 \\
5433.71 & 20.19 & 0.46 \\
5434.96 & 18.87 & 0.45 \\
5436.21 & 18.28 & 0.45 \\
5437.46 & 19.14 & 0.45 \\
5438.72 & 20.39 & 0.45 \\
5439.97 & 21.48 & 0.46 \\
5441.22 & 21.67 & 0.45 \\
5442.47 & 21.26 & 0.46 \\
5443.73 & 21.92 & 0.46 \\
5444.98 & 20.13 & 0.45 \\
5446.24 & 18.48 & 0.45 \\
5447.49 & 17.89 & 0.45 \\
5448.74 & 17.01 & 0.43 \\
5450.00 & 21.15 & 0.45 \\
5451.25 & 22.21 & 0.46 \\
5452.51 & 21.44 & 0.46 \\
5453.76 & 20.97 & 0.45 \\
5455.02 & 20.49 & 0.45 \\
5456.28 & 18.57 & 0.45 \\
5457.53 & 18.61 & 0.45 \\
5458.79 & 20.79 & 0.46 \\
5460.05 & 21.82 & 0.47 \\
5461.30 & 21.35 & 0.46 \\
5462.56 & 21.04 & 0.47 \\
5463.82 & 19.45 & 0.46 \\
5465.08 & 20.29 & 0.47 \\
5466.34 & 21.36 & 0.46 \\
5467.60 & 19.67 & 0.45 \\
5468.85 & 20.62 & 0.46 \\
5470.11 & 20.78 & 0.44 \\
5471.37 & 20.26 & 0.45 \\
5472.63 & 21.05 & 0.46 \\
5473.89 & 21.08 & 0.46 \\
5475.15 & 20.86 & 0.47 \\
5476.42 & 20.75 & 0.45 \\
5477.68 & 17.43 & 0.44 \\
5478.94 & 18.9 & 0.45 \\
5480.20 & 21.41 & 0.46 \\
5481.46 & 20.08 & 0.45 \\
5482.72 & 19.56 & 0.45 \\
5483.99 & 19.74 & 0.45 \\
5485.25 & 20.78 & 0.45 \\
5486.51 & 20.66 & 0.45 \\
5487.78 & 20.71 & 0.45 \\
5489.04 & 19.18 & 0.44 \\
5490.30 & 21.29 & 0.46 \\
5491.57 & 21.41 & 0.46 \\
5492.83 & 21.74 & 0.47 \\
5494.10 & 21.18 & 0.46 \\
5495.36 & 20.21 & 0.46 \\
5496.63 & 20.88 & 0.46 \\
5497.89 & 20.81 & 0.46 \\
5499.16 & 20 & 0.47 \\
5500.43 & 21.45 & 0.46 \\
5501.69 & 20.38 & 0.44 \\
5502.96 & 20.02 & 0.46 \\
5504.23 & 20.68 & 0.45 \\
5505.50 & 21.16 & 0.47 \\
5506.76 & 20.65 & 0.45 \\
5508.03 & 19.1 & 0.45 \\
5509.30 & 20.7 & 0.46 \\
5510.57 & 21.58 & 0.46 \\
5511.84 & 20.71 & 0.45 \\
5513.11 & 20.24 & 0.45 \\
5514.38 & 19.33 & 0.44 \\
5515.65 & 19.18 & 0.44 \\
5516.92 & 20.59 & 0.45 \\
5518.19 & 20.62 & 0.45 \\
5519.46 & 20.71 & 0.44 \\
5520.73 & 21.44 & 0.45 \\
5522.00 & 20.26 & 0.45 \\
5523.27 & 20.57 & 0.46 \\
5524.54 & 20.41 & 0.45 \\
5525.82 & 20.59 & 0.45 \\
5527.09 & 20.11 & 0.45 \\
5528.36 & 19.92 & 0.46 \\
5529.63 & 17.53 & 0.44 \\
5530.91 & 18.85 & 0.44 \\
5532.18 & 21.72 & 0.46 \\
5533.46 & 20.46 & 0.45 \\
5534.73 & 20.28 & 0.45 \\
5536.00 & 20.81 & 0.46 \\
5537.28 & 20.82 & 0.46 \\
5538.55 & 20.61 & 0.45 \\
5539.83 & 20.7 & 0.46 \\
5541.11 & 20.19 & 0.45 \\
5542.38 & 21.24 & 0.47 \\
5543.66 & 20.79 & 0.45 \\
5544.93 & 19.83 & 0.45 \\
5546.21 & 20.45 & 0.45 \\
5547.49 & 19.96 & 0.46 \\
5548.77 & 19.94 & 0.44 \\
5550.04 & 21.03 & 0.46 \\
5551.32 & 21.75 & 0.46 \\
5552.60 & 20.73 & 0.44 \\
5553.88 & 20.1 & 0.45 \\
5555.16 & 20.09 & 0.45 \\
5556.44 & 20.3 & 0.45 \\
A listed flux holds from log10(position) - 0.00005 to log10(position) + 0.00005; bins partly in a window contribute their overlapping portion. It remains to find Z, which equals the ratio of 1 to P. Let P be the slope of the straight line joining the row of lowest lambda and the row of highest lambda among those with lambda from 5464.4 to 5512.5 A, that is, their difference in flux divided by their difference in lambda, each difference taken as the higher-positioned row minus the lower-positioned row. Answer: 111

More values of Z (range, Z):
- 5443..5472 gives -17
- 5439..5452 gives 15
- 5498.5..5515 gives -23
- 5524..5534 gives 178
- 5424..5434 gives 6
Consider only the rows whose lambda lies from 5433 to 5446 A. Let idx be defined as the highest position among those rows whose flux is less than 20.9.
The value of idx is 5444.98 A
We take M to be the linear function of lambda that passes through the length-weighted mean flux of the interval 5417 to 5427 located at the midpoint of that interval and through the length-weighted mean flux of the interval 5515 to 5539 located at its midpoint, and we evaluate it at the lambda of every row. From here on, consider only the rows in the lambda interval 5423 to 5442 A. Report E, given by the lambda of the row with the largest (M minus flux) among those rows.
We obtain 5431.21 A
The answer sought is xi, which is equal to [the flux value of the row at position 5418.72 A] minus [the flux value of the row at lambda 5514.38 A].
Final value 2.1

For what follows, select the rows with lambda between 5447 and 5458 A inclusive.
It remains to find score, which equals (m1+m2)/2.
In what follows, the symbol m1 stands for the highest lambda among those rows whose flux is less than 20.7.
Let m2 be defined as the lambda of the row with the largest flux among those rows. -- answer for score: 5454.4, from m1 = 5457.53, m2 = 5451.25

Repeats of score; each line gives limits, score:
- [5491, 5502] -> 5497.3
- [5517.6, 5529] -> 5524.5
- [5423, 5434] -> 5431.2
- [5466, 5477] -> 5468.9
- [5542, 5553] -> 5550.0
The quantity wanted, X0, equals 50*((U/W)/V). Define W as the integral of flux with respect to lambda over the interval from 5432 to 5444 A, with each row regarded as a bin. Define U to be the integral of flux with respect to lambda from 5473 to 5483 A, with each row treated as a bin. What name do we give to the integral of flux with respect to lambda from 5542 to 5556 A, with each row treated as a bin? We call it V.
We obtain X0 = 0.14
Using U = 201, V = 287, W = 243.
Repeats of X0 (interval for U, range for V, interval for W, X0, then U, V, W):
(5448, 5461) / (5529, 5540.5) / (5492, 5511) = 0.14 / 264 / 232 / 393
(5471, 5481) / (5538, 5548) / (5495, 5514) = 0.13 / 202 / 205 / 390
